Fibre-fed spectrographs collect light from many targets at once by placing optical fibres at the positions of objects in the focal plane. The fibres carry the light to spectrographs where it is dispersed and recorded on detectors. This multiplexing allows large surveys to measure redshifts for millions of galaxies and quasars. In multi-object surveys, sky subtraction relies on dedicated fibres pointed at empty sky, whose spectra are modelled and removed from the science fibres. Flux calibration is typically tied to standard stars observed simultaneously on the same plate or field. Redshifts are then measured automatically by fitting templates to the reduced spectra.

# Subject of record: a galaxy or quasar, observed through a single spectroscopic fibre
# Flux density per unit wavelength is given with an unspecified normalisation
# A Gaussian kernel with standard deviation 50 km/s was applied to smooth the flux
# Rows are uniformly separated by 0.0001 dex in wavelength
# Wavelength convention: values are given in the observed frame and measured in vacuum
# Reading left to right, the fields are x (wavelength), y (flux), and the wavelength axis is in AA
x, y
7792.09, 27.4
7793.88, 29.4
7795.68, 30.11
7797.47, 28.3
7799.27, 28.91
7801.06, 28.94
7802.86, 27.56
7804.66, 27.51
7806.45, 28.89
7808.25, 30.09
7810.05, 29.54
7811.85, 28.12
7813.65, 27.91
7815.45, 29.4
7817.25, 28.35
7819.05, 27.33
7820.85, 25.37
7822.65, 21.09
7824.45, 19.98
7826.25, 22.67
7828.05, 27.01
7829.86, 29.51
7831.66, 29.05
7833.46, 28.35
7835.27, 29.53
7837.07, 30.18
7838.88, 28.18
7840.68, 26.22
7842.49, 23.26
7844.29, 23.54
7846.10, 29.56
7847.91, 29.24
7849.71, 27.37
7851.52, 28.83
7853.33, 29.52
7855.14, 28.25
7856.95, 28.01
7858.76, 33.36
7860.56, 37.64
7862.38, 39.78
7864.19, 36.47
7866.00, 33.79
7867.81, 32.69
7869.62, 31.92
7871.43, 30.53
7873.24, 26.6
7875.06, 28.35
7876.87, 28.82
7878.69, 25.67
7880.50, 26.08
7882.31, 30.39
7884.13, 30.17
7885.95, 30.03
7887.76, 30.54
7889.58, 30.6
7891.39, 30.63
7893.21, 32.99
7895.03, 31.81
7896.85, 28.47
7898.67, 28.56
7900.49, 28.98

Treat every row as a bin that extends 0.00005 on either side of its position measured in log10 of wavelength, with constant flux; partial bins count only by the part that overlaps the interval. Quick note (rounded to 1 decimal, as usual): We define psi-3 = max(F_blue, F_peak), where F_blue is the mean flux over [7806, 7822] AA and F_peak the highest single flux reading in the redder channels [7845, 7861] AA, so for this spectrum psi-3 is 37.6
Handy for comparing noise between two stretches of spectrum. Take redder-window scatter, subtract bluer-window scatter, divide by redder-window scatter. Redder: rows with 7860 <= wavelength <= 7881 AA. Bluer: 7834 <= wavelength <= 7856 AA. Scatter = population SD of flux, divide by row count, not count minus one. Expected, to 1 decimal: 0.5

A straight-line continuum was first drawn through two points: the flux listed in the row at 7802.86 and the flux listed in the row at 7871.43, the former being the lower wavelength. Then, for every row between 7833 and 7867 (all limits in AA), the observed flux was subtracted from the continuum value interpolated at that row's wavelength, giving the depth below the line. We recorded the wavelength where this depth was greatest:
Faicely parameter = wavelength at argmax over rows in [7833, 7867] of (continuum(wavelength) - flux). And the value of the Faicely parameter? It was 7842.49 AA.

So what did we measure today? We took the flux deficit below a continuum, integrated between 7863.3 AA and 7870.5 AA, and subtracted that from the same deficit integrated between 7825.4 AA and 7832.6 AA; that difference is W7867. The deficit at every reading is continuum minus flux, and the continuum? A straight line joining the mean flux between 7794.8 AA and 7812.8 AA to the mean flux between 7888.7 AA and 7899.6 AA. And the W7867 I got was 43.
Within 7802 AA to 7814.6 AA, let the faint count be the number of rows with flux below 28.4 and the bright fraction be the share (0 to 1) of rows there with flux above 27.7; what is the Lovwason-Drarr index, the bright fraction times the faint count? 2.9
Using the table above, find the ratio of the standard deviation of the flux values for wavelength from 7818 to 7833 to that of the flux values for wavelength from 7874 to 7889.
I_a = 1.9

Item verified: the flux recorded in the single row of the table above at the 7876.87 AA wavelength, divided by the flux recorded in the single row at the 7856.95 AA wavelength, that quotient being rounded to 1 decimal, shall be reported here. 1.0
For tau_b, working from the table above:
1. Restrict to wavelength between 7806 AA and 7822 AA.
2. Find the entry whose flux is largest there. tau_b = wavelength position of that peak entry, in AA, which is 7808.25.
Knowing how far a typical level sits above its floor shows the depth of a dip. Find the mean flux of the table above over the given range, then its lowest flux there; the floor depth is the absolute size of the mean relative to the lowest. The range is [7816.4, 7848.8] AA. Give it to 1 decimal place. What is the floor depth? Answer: 6.6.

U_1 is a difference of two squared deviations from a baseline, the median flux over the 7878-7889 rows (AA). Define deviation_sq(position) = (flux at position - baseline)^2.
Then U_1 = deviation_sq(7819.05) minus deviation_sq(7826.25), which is -48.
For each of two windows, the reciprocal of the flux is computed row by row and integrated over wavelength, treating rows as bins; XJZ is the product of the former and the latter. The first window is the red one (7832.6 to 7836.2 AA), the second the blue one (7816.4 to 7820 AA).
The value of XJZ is 0.0161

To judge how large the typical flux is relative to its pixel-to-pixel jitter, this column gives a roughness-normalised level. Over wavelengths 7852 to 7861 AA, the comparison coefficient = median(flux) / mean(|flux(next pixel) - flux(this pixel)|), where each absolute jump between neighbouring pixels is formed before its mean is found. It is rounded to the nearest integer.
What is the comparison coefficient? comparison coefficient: 11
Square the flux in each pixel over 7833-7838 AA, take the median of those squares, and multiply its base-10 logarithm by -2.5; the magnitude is -7.35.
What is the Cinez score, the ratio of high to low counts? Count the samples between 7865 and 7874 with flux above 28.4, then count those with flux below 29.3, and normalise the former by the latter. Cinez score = 4.0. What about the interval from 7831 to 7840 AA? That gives 1.0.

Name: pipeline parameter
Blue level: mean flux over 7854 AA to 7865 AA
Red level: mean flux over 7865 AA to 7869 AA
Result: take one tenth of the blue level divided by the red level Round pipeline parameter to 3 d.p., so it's 0.102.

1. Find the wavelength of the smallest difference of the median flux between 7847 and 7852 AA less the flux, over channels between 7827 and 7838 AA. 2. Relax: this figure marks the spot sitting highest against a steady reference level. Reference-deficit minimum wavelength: 7837.07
